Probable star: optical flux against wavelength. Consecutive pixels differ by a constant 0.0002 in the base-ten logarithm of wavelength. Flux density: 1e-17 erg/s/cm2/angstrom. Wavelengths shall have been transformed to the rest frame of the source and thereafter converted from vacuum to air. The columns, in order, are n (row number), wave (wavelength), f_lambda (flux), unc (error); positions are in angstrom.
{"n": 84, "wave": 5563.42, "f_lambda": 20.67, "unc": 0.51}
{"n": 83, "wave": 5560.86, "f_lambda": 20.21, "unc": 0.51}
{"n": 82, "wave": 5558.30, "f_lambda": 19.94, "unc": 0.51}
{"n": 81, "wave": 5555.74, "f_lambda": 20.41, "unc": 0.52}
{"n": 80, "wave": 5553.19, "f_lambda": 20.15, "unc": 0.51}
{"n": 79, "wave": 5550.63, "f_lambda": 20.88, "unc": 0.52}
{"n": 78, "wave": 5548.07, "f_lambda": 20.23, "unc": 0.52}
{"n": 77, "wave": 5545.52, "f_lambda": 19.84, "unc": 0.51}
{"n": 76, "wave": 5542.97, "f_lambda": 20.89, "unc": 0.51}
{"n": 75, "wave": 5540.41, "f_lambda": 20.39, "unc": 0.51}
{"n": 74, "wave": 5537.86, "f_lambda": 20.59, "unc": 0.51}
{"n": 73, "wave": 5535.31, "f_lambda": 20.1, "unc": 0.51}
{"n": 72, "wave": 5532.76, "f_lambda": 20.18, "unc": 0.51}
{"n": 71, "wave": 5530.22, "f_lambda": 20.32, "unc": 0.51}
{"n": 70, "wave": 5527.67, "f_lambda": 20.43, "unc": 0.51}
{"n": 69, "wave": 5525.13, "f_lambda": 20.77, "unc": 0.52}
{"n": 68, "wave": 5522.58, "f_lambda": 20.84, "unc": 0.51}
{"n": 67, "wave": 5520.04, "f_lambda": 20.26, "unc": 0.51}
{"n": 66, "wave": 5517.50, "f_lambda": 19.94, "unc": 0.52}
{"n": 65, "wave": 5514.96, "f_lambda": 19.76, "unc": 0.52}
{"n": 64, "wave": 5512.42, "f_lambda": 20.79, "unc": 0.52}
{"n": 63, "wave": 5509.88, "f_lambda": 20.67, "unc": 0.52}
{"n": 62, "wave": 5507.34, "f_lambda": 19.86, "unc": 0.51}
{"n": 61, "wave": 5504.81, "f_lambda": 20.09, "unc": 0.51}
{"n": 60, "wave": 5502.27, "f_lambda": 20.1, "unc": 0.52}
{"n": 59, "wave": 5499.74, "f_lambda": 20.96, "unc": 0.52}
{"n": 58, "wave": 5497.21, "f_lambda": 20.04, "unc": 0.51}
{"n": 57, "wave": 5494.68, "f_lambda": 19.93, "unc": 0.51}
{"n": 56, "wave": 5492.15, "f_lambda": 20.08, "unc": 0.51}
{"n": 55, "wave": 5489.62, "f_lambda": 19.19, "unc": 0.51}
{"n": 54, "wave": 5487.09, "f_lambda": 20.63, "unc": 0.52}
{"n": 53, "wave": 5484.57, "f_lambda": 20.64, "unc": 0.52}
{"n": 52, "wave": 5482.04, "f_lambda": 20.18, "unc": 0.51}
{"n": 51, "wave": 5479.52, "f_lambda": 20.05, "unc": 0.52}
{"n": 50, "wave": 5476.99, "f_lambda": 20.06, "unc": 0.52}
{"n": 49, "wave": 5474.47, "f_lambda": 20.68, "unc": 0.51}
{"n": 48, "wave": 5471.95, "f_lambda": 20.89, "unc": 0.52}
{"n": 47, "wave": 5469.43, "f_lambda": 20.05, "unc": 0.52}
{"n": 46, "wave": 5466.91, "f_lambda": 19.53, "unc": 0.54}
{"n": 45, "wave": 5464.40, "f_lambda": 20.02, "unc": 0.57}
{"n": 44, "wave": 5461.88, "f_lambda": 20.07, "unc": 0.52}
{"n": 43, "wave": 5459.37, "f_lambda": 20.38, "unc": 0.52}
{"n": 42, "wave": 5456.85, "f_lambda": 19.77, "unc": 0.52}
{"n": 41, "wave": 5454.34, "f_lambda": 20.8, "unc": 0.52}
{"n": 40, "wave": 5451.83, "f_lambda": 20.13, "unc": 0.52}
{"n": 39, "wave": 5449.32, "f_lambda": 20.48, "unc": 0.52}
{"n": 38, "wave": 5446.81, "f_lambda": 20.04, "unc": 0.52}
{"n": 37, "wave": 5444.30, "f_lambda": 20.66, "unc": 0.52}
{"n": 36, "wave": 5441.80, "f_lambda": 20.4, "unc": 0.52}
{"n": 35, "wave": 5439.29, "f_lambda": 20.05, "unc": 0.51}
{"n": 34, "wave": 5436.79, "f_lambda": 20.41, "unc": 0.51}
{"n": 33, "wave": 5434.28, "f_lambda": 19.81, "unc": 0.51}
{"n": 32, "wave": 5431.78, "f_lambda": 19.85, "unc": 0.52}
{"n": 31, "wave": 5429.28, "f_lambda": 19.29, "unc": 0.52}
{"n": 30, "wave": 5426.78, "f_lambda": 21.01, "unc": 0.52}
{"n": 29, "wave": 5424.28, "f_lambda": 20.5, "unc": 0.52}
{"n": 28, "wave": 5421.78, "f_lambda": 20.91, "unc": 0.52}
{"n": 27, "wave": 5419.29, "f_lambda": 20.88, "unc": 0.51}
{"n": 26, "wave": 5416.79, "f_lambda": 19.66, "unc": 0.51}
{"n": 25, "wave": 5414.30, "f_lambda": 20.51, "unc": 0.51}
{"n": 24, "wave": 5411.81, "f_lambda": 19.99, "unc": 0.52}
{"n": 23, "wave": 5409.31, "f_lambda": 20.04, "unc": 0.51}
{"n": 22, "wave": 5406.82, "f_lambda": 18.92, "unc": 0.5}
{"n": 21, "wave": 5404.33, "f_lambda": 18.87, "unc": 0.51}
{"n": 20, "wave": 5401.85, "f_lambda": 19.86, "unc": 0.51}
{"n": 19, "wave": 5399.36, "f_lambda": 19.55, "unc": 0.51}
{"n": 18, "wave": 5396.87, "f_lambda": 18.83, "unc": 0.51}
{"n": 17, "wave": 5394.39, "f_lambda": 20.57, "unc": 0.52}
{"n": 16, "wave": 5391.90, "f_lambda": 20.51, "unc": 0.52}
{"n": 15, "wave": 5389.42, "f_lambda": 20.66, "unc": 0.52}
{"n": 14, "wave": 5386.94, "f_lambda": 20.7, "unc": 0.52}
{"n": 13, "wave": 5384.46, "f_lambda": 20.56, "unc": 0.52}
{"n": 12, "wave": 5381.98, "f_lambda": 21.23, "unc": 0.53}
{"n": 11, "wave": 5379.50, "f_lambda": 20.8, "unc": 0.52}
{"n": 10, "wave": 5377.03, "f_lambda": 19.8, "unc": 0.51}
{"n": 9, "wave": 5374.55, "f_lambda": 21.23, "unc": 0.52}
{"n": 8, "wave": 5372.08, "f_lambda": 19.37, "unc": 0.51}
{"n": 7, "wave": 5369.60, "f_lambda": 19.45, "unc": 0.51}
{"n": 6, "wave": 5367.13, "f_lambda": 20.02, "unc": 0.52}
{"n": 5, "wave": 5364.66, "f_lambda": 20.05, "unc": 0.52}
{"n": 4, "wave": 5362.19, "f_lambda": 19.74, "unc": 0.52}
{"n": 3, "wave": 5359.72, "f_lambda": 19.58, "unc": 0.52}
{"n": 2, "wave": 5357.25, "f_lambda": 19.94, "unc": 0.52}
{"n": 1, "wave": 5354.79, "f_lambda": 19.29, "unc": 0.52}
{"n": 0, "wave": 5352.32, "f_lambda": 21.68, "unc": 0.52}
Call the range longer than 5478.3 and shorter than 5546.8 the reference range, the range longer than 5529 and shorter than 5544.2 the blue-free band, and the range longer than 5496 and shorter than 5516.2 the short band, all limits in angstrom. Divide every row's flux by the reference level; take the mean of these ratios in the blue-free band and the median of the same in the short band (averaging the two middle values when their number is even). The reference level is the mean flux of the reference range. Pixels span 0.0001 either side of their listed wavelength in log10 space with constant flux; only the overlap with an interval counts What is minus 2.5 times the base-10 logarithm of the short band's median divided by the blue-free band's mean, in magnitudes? 0.017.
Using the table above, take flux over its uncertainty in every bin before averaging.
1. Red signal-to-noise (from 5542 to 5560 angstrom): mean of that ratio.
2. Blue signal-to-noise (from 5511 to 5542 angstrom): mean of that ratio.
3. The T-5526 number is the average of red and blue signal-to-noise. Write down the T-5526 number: 39.6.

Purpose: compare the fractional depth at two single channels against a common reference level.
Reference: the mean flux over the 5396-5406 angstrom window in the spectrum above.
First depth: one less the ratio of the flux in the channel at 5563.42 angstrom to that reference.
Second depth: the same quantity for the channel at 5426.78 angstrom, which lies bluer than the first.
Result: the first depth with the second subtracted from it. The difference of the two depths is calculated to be 0.018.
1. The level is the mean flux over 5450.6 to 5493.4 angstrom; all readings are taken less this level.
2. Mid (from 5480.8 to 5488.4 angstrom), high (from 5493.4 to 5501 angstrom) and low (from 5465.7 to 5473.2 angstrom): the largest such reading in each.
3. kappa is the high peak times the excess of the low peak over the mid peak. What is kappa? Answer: 0.2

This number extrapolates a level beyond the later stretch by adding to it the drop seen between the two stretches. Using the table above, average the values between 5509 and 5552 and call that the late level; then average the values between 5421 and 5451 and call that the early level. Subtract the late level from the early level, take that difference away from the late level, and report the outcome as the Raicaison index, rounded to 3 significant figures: 20.5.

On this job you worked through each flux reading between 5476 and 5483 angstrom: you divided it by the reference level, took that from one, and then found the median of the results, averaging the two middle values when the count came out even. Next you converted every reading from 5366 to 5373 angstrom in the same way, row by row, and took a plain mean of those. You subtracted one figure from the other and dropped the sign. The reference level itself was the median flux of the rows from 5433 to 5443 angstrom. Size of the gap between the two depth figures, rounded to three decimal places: 0.022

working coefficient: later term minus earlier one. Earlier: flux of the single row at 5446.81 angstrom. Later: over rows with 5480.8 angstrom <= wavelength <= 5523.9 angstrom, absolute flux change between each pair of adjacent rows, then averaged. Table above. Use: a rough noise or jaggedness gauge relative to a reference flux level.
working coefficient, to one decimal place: -19.5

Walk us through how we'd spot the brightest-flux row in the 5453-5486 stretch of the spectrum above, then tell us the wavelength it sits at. 5471.95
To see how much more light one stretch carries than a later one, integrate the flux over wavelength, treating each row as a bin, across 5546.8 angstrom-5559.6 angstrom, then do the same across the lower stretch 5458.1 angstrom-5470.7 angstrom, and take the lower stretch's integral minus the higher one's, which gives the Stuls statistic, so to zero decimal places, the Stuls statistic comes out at -8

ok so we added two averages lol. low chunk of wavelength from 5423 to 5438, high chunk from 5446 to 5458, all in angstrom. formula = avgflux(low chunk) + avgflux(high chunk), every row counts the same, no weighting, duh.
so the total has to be 40.4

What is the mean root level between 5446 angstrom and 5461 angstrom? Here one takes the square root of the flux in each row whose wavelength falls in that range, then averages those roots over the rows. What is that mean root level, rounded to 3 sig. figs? 4.50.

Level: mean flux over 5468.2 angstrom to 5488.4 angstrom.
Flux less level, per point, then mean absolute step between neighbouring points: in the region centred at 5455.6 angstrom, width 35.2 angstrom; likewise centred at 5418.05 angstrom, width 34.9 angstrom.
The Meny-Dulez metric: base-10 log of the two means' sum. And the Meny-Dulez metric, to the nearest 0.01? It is 0.05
